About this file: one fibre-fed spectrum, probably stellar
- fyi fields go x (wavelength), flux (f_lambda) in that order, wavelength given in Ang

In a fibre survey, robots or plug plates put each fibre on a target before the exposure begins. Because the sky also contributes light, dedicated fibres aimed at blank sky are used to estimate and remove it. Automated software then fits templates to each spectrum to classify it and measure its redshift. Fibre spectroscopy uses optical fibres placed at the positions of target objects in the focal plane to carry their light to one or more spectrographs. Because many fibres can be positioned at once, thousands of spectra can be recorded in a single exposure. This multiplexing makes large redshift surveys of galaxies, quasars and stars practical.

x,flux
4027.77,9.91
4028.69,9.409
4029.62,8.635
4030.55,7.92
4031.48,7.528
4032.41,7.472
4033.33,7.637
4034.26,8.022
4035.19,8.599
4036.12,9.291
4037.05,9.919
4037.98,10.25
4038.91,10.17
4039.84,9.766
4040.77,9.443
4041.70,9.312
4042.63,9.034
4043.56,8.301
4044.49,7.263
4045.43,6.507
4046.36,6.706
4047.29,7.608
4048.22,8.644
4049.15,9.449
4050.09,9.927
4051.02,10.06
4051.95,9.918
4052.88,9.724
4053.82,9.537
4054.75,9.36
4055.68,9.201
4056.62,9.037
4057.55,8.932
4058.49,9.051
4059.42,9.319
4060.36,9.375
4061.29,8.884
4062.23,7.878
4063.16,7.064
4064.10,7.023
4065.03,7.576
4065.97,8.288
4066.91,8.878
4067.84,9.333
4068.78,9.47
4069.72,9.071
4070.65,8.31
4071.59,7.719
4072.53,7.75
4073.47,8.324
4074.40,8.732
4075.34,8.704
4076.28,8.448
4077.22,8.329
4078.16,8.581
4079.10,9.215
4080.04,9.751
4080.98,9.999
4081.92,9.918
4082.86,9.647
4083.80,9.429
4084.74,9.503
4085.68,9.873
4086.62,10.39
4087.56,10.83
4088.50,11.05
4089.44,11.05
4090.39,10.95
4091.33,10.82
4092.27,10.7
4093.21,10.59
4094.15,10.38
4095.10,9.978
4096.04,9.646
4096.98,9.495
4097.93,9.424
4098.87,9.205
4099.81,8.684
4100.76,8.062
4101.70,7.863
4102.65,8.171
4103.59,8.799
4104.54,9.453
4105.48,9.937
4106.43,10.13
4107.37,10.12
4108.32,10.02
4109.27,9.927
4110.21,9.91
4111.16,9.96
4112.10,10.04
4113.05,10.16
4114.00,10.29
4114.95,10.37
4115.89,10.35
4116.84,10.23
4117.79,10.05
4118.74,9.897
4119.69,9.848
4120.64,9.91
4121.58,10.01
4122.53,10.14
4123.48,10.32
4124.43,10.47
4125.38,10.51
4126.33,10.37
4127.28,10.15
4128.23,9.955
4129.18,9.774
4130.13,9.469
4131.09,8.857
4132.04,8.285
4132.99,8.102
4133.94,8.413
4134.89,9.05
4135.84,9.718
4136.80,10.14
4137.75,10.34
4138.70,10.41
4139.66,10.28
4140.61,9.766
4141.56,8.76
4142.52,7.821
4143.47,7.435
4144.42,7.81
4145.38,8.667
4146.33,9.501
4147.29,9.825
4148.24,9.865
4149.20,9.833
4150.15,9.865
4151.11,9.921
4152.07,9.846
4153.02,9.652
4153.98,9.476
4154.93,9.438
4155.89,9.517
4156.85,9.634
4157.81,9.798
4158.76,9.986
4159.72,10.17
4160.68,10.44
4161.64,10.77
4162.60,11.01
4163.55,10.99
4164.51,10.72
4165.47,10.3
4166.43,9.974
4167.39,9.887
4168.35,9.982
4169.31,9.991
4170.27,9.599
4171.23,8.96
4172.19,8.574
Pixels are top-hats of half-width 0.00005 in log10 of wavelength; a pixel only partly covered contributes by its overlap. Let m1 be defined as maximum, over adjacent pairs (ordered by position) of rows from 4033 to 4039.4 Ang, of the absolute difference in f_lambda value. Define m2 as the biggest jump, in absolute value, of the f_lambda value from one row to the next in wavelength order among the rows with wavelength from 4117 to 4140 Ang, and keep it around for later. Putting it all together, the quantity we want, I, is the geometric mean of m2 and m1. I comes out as 0.68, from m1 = 0.69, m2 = 0.67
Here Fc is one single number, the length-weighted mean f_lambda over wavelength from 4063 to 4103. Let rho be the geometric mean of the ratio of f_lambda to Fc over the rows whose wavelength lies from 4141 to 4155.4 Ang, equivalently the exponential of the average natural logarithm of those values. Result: 0.99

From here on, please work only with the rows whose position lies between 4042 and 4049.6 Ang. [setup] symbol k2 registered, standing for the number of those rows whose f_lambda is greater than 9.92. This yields 0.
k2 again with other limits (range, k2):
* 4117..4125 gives 5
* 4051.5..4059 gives 0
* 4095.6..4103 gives 0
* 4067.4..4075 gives 0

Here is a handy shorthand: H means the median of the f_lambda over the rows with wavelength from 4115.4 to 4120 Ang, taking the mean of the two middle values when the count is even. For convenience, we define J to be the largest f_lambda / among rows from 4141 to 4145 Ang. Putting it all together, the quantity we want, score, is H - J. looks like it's 1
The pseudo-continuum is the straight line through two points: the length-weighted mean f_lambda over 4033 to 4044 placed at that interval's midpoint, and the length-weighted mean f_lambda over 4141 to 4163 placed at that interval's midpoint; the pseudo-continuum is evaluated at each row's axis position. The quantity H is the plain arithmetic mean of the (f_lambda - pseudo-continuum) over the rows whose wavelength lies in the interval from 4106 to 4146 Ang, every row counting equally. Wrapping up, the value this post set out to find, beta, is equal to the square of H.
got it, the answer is 0.06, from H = 0.24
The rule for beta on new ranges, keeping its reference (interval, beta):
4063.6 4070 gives 0.54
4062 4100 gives 0.00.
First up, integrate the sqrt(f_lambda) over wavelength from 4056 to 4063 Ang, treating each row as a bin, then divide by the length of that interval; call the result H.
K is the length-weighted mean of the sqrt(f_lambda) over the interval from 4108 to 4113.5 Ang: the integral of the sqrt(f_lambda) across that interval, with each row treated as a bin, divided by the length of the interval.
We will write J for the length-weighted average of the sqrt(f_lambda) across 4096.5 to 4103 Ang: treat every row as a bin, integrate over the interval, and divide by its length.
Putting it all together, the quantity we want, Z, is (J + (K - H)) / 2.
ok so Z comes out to 1.57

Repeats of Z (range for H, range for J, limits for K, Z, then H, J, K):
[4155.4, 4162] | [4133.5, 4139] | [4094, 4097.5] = 1.54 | 3.16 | 3.11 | 3.13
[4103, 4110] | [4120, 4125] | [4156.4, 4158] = 1.59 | 3.12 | 3.19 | 3.11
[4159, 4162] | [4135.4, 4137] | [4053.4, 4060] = 1.47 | 3.22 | 3.13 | 3.03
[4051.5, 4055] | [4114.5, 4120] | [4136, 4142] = 1.61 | 3.11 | 3.18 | 3.15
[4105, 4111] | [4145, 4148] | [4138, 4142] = 1.52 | 3.16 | 3.07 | 3.14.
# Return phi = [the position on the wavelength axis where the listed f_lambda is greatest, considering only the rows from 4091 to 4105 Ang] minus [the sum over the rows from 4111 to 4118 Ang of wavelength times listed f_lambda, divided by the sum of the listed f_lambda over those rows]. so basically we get -23.2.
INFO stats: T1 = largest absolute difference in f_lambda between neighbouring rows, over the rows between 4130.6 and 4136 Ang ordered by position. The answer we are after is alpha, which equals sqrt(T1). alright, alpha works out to 0.82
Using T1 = 0.67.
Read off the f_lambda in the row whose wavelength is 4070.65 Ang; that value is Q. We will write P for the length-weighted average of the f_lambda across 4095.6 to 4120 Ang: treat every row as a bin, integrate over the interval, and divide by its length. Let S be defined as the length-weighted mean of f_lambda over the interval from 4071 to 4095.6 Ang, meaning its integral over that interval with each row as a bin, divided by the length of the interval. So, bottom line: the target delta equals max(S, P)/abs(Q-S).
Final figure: 7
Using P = 9.6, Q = 8.31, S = 9.63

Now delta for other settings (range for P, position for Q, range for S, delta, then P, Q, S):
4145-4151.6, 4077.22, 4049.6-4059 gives 8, 9.6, 8.329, 9.47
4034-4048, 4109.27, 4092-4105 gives 15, 8.7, 9.927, 9.29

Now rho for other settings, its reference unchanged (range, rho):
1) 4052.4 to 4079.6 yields 0.93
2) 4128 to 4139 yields 1.01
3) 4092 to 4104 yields 1.00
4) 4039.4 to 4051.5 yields 0.92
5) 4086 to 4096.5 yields 1.14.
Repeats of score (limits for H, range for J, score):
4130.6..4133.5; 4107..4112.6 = -2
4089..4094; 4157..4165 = 0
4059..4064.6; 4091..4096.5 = -2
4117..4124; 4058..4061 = 1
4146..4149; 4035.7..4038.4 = 0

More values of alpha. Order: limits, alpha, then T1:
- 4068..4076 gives 0.87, 0.76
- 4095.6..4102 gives 0.79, 0.62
